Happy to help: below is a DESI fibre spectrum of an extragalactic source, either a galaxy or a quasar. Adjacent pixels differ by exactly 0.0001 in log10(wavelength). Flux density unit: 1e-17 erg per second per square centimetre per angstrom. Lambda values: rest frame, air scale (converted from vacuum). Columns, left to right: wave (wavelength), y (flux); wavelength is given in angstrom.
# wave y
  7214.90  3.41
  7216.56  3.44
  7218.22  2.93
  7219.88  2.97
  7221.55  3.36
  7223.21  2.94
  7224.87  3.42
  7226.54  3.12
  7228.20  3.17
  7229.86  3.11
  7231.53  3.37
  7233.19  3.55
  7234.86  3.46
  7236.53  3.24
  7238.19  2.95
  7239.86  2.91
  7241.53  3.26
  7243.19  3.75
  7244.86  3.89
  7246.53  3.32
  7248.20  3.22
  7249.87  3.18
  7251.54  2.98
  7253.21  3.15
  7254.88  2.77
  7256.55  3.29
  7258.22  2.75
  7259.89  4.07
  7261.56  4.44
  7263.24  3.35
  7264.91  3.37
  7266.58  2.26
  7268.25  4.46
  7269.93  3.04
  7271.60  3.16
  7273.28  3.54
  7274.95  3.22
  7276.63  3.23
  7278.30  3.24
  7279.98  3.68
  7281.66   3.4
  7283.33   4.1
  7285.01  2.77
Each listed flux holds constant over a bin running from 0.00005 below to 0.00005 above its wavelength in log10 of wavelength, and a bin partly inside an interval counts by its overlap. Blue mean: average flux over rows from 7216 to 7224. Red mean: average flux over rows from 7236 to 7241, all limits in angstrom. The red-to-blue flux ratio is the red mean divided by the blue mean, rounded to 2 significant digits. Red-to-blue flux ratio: 0.97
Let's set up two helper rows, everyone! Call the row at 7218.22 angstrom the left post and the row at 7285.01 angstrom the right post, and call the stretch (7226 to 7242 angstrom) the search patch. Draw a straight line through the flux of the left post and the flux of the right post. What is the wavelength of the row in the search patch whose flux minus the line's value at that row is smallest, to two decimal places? 7239.86 angstrom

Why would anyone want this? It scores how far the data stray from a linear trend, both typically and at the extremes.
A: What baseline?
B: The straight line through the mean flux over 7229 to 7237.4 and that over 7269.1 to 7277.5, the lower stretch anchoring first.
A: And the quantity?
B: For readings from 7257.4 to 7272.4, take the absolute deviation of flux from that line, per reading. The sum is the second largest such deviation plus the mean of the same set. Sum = 1.75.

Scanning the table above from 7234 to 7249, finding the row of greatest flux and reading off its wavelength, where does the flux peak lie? 7244.86 angstrom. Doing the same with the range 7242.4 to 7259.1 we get 7244.86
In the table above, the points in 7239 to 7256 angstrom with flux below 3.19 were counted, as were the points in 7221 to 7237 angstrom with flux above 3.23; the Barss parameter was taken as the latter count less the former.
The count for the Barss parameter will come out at 1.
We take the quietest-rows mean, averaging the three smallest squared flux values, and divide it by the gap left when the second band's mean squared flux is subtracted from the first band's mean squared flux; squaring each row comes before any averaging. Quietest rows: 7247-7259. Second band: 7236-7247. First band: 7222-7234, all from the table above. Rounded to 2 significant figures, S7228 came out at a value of -12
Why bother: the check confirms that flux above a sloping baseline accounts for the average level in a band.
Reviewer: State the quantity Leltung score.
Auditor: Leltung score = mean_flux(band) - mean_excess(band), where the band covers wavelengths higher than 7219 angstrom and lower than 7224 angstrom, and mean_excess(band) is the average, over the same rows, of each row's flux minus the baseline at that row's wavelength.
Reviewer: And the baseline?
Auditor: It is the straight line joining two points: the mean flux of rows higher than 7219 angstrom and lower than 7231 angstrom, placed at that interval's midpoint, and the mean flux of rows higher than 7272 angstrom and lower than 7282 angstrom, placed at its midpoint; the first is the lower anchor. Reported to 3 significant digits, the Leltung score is 3.14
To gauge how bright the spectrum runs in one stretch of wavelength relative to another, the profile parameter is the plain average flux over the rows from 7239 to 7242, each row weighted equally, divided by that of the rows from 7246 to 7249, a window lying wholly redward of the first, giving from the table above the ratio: 0.94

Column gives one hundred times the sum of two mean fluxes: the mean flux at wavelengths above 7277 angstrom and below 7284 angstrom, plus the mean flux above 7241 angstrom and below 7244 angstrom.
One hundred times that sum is 711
